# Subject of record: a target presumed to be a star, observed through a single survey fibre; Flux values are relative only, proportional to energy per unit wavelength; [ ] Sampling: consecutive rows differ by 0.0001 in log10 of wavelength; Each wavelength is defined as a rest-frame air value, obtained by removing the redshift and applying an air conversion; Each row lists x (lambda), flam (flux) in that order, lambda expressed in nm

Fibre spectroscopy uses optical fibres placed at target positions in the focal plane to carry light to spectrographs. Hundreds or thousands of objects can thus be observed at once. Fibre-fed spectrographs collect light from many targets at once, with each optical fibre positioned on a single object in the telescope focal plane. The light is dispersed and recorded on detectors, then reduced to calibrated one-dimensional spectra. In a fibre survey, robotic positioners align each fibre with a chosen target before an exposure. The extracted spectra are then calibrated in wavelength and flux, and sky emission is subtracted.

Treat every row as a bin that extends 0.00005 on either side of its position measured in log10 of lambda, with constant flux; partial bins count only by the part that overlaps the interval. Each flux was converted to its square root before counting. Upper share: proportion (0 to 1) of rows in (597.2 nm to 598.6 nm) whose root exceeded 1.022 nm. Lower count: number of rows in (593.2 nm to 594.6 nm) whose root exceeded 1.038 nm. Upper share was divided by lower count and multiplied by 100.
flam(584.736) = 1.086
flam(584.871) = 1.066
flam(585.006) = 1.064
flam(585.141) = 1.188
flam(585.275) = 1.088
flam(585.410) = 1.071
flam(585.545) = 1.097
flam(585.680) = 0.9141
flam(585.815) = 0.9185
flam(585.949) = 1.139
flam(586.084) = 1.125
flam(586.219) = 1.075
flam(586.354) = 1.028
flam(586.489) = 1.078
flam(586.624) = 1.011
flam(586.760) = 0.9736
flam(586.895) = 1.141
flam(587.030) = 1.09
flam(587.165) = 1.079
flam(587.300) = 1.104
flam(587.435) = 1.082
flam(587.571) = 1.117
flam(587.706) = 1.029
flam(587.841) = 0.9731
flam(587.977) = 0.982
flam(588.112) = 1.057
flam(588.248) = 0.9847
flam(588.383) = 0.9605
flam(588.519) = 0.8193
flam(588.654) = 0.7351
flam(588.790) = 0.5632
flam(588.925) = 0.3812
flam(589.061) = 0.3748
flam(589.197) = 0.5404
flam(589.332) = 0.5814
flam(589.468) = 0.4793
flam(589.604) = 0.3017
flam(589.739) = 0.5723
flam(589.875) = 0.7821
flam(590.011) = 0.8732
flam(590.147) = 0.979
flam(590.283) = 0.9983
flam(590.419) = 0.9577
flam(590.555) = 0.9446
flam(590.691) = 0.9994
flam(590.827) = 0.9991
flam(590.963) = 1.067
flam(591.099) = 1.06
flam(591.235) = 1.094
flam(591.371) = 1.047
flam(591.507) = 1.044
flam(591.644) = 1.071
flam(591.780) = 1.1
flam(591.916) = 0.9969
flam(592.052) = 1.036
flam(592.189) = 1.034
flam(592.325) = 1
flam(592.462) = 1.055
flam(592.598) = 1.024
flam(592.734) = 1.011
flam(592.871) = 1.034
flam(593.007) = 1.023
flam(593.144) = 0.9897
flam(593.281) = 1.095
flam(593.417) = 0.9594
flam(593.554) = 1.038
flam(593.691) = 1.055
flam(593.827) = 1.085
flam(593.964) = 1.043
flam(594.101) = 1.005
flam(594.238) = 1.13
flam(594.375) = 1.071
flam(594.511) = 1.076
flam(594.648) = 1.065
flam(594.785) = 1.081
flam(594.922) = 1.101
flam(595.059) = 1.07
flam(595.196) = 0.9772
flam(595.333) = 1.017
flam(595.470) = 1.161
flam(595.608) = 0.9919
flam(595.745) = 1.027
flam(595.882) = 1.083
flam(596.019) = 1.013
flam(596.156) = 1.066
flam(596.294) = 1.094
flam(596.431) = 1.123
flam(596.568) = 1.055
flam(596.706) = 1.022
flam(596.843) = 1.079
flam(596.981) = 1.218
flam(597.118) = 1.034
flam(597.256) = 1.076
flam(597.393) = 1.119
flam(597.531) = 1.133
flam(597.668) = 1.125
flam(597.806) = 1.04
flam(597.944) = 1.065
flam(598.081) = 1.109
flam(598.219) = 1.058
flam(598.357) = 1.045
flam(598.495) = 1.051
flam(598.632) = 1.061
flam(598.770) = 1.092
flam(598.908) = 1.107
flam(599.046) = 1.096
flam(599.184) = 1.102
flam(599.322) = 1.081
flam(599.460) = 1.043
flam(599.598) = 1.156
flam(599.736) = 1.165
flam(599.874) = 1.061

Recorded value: 30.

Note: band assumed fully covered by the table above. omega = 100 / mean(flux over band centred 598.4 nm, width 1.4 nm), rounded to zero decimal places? 93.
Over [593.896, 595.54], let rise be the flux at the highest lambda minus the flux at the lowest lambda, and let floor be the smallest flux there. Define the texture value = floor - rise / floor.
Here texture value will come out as 0.86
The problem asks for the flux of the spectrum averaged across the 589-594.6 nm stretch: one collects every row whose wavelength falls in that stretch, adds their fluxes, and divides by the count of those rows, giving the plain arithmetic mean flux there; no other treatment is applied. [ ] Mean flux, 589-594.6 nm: 0.94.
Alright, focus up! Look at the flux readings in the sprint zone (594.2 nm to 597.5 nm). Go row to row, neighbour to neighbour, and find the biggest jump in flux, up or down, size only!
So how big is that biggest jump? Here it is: 0.18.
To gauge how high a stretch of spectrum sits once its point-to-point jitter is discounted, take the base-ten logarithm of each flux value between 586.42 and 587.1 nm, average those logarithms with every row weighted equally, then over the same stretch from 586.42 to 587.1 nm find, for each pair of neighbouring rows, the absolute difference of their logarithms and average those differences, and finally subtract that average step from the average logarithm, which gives -0.01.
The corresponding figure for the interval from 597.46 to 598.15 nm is 0.02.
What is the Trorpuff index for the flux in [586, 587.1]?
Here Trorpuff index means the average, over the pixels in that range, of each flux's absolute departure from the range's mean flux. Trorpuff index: 0.046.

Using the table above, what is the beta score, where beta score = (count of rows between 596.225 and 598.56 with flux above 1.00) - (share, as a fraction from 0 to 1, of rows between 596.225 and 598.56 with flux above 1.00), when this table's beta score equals 16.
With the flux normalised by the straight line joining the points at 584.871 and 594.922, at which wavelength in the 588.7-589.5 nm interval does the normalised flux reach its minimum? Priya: 589.061 nm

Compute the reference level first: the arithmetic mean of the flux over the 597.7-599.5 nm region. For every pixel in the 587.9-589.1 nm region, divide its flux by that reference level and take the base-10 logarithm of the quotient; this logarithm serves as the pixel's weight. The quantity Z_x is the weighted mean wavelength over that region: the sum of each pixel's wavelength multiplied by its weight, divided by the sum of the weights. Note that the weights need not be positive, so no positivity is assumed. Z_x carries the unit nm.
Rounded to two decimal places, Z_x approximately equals 588.82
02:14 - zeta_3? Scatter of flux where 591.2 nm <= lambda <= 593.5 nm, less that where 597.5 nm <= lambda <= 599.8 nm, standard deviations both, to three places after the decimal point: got 0.000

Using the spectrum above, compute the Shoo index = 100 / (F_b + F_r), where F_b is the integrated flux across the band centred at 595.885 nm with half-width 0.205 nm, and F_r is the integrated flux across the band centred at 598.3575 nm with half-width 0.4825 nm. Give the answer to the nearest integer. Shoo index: 69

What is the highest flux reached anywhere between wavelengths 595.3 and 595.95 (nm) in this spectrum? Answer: 1.161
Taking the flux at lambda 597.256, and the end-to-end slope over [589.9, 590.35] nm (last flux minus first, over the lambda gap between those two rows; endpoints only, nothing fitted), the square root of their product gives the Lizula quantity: 0.70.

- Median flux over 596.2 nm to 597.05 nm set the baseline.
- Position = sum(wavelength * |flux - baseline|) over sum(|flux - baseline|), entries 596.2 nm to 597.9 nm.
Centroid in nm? 597.09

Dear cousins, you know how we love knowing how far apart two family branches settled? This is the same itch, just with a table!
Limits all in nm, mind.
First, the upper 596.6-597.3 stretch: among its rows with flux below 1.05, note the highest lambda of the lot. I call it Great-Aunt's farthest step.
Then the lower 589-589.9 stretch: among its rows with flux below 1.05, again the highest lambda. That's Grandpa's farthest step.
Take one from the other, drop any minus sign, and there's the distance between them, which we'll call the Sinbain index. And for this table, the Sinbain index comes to 7.24 nm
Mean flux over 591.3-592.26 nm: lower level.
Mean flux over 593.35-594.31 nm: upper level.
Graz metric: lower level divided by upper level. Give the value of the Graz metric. 1.00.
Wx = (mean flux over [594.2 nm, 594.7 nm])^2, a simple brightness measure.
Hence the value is 1.18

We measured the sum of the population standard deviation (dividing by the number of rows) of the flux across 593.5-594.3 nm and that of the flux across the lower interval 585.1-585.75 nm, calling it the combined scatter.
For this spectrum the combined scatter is 0.128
